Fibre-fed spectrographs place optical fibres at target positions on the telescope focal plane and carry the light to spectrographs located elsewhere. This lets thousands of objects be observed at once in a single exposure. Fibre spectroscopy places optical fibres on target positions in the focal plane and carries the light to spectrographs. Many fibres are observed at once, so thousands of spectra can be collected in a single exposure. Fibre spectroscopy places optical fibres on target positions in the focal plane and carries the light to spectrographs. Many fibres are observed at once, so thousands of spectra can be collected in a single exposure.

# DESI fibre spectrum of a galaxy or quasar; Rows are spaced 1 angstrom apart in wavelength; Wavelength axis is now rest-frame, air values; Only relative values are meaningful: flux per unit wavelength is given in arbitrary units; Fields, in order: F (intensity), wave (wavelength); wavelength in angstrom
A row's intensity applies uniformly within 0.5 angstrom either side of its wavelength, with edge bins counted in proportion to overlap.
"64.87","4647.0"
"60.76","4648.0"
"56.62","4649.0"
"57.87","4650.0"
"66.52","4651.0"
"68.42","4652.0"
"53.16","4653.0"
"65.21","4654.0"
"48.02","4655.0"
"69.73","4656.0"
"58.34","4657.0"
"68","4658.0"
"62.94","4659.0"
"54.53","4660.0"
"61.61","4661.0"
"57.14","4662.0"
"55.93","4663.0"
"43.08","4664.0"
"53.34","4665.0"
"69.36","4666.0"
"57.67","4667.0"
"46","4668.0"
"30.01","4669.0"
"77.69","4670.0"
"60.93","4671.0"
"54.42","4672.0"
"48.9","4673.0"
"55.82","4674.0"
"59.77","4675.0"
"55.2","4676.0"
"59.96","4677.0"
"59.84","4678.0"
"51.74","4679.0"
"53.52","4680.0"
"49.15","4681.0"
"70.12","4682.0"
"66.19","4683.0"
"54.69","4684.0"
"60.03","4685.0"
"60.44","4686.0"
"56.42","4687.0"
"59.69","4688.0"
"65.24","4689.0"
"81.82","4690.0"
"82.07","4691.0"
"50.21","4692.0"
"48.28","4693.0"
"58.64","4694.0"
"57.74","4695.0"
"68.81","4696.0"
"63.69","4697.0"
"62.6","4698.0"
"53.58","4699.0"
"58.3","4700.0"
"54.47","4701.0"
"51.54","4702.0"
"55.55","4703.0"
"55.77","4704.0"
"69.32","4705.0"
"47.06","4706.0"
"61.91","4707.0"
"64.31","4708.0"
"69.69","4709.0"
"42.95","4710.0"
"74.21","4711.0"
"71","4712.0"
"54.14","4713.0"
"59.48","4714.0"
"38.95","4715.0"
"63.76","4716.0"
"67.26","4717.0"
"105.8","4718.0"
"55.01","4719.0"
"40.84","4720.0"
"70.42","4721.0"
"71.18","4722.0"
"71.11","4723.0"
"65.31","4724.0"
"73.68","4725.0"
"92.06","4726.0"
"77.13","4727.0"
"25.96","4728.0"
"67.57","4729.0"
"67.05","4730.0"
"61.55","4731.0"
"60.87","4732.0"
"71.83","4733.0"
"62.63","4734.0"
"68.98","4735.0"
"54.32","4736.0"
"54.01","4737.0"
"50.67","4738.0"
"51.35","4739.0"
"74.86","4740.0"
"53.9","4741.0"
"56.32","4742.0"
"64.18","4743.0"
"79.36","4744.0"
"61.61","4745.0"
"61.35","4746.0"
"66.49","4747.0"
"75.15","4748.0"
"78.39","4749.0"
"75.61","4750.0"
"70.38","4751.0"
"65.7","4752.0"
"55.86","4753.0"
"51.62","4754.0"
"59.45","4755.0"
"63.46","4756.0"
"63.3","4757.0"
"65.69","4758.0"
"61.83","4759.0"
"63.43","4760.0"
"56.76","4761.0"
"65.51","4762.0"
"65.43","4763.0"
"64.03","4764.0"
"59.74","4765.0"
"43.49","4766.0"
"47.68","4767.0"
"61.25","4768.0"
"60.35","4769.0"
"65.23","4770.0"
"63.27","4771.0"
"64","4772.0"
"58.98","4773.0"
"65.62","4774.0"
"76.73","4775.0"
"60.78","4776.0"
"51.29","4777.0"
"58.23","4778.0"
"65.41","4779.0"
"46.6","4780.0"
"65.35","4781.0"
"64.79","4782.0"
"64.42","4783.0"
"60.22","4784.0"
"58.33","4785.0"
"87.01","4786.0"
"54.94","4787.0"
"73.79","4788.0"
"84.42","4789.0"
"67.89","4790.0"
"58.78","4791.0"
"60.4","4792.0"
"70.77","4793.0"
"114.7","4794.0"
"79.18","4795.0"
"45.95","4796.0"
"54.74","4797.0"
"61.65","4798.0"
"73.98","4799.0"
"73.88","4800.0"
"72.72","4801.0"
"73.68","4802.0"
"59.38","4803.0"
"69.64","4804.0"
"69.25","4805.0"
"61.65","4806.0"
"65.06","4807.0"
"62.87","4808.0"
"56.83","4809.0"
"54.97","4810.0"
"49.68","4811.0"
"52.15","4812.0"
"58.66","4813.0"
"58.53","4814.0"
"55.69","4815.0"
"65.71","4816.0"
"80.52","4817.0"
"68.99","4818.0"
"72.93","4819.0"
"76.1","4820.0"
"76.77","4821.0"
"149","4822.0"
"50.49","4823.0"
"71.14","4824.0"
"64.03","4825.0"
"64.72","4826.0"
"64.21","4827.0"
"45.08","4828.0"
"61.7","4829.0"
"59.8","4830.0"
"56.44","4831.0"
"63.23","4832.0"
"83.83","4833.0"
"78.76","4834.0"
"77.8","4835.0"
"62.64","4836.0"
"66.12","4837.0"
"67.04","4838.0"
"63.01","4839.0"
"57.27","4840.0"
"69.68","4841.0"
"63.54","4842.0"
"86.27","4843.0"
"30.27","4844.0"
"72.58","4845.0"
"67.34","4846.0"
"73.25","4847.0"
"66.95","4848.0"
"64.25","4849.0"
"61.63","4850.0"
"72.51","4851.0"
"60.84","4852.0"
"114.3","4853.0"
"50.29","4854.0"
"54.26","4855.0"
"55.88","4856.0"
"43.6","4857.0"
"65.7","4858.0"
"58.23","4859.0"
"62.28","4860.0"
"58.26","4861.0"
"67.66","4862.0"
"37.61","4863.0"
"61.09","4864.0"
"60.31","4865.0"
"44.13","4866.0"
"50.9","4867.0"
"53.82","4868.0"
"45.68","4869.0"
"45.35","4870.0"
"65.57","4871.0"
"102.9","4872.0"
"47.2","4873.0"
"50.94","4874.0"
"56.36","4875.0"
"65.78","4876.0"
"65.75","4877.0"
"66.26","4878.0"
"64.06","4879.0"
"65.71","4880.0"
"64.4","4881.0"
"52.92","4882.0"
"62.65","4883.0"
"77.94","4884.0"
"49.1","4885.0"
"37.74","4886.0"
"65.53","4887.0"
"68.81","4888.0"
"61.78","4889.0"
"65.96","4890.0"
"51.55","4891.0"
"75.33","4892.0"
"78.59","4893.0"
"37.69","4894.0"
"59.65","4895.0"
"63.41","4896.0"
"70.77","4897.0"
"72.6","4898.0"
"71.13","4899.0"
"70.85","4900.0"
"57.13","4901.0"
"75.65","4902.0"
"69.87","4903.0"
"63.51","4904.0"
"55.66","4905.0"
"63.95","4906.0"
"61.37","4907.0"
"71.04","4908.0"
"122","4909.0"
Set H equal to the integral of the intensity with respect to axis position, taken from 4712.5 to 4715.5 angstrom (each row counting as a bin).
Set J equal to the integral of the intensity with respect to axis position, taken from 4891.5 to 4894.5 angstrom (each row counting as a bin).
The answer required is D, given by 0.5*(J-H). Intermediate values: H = 153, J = 192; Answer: 20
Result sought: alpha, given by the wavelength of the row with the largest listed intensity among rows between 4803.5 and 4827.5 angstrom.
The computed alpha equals 4822.0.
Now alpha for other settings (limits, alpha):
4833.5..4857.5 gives 4853.0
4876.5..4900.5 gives 4893.0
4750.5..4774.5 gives 4751.0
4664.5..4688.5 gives 4670.0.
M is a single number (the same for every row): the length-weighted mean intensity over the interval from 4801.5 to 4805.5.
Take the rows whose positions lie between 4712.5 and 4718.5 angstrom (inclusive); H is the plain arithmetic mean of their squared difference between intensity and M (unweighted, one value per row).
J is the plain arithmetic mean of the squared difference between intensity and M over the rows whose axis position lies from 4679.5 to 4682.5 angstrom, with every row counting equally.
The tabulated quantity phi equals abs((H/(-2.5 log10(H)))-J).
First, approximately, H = 426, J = 190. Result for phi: 254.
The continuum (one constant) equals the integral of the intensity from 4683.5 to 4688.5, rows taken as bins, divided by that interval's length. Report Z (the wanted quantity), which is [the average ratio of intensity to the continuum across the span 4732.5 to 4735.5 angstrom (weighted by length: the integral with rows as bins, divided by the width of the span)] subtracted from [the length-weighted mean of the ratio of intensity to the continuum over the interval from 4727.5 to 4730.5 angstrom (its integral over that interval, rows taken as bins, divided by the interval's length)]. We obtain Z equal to -0.25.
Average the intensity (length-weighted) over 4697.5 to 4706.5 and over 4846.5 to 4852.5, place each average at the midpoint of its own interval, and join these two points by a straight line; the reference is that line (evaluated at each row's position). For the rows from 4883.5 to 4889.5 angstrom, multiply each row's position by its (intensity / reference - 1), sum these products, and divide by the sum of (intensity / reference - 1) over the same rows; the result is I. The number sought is 4886.5 angstrom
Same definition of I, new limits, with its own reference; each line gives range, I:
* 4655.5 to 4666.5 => 4659.2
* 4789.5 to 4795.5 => 4794.0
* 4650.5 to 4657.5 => 4653.5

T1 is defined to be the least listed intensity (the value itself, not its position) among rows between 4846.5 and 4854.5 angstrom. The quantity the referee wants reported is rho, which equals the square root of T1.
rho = 7.1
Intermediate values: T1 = 50.29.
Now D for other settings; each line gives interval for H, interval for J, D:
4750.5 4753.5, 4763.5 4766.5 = -12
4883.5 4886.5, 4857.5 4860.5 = 11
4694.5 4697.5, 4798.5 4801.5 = 15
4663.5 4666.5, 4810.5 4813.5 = -3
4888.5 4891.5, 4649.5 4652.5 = 7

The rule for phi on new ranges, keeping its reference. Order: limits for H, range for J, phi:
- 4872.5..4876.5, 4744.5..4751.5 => 81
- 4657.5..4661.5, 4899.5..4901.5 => 77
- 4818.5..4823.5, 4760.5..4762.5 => 245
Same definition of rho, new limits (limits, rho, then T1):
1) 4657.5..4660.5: 7.4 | 54.53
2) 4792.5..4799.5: 6.8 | 45.95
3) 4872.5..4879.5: 6.9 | 47.2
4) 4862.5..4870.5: 6.1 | 37.61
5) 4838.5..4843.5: 7.6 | 57.27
